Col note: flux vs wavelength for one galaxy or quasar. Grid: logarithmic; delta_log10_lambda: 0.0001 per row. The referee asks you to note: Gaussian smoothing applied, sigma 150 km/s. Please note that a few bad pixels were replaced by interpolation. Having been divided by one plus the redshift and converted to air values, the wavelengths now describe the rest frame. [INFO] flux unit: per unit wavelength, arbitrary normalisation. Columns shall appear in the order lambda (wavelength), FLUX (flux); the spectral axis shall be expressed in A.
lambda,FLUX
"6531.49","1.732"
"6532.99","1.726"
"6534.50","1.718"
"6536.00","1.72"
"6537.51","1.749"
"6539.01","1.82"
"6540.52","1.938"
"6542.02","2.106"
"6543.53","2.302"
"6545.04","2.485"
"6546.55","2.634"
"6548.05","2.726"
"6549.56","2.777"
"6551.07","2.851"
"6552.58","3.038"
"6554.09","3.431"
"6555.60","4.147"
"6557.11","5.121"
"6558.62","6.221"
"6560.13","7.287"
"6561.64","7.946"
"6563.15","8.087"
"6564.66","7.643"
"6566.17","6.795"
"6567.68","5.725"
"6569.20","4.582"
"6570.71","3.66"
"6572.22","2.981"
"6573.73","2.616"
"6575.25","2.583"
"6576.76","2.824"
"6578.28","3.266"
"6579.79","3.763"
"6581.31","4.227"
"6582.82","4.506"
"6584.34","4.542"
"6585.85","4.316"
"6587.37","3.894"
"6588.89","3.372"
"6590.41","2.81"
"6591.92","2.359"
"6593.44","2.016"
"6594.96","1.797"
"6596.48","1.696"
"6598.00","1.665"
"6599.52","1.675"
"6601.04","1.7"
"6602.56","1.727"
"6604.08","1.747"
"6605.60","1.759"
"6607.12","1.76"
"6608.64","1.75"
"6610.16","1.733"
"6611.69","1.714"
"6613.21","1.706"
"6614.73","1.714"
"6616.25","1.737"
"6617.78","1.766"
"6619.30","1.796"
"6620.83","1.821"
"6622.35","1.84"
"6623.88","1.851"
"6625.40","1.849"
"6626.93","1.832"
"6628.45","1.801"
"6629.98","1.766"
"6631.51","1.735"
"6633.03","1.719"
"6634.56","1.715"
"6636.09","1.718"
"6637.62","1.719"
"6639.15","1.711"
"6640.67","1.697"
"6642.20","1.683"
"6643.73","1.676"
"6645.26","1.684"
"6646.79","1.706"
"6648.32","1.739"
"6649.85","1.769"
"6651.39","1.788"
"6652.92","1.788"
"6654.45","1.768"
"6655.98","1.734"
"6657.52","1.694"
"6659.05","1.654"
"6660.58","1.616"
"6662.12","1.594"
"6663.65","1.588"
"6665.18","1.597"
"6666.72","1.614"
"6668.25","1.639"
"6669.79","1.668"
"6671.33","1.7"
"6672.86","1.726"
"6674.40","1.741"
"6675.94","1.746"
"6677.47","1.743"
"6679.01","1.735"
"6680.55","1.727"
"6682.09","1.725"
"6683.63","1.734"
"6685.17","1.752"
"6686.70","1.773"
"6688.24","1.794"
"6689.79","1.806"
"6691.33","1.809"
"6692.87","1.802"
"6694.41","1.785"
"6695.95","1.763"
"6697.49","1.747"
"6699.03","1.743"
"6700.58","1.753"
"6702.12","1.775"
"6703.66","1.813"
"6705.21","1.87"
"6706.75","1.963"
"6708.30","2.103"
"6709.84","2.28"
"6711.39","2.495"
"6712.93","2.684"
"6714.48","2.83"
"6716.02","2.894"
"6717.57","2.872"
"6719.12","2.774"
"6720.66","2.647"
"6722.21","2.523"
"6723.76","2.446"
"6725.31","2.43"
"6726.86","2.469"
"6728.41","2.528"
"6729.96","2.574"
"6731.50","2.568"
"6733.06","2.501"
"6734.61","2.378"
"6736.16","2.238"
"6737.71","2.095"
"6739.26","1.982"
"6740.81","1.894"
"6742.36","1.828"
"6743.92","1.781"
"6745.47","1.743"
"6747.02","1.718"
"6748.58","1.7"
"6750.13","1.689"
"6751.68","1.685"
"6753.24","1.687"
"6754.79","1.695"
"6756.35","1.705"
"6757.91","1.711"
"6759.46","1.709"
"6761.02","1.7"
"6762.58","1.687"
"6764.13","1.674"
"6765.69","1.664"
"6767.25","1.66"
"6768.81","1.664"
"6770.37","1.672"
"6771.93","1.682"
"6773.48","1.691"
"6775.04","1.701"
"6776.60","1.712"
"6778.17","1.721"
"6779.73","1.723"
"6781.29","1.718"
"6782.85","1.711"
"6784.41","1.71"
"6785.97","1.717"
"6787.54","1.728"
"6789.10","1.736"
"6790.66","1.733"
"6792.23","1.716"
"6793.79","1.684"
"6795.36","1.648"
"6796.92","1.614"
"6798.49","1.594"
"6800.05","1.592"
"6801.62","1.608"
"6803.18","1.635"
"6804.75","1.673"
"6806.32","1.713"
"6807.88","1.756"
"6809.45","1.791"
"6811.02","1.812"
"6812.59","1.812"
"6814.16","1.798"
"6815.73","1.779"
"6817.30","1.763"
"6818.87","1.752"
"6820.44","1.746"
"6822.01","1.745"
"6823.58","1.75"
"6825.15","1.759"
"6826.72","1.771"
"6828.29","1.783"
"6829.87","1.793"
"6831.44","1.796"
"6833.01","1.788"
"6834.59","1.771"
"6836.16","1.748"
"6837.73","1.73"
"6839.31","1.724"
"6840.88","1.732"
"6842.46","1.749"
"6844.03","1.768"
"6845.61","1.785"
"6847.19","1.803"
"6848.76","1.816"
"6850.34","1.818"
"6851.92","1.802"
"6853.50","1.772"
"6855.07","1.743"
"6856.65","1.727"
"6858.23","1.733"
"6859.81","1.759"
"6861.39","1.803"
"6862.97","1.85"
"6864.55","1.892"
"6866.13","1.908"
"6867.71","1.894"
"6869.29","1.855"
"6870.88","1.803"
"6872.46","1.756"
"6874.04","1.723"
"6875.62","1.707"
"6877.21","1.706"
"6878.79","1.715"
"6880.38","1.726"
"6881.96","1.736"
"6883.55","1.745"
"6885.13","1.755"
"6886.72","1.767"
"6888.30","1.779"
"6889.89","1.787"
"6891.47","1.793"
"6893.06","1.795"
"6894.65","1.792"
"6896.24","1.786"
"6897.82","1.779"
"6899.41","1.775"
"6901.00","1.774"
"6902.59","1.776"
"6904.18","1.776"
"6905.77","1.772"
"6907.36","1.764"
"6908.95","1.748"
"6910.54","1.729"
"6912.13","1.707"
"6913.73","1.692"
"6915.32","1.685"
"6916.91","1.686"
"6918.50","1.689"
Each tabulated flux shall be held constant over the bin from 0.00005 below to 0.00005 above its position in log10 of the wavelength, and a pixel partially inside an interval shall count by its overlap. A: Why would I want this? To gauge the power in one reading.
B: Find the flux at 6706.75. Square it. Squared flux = 3.85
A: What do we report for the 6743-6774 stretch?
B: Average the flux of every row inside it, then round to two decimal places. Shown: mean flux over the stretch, 1.70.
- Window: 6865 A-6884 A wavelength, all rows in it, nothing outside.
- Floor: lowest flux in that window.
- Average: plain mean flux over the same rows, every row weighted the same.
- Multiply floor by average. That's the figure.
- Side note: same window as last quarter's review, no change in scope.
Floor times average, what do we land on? 3.0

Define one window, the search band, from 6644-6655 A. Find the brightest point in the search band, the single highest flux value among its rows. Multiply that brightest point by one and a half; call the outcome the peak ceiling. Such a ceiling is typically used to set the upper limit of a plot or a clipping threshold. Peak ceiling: 2.68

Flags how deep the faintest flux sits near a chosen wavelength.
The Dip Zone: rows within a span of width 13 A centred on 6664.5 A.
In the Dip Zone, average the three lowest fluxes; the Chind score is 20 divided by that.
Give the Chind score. 12.6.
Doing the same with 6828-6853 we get 11.6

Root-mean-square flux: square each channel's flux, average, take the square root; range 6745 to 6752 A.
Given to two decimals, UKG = 1.71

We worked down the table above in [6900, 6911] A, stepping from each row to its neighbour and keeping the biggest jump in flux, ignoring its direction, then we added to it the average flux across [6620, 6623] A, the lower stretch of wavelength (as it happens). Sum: 1.85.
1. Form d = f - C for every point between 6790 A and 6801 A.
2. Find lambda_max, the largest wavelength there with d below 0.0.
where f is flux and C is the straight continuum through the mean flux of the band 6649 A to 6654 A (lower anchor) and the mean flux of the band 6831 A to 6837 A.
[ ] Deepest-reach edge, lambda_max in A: 6800.05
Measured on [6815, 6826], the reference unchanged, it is 6825.15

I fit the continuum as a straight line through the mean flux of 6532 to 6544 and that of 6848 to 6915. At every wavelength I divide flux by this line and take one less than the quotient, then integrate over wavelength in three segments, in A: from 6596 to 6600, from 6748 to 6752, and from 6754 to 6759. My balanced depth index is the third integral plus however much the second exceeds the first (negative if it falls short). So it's -0.2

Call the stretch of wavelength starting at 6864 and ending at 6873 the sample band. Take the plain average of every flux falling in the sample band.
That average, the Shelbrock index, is 1.85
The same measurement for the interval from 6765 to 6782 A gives 1.69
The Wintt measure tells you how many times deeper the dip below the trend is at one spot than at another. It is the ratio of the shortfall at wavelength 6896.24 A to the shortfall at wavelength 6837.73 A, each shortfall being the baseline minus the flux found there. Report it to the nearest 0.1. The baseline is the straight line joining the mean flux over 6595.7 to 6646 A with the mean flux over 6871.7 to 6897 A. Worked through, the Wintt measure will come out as -1.4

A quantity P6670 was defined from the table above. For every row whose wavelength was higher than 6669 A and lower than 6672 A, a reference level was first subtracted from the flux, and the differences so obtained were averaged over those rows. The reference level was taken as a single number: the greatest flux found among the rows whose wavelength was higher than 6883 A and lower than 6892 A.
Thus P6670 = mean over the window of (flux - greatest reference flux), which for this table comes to -0.11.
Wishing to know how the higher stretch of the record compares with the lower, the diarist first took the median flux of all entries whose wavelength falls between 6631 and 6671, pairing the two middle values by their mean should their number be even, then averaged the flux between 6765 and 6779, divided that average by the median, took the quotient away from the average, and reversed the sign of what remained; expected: -0.69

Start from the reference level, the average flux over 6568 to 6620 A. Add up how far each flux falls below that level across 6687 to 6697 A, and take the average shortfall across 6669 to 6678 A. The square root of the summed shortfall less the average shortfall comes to 2.0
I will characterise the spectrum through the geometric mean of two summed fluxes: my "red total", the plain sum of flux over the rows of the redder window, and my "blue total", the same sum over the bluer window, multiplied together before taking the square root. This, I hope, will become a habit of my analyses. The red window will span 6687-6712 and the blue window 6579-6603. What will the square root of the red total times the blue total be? 37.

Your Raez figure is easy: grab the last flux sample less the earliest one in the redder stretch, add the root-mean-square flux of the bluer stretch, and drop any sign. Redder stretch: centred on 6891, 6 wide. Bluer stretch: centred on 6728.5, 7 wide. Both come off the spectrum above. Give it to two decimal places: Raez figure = 2.53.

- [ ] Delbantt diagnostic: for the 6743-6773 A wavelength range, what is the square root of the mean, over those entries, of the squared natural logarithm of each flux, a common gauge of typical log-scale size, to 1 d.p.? 0.5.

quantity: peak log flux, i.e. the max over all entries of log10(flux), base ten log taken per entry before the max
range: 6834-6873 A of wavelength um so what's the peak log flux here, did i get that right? 0.28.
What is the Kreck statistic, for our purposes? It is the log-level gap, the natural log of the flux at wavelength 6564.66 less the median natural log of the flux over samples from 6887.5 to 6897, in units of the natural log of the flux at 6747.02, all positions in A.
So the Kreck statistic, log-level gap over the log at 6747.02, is 2.7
